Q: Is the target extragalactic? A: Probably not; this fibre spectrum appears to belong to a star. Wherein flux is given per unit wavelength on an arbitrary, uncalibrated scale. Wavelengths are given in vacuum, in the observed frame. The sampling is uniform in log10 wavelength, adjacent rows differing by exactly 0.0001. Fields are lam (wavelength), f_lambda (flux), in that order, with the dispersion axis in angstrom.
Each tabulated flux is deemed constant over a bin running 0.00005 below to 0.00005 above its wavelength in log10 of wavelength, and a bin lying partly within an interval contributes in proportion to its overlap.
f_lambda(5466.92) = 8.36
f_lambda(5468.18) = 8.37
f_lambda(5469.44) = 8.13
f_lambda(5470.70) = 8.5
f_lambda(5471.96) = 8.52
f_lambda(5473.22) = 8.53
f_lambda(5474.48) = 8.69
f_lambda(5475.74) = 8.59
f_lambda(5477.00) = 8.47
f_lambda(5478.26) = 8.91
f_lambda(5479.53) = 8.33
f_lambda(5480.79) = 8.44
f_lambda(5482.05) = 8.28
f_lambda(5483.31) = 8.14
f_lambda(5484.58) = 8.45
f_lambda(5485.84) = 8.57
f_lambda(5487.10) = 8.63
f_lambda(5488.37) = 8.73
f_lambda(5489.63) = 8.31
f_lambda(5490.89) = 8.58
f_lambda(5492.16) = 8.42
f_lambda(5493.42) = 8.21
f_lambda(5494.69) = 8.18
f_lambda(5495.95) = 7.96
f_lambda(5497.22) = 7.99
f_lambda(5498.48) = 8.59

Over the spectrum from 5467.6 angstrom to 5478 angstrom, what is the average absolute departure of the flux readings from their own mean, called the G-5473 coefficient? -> 0.114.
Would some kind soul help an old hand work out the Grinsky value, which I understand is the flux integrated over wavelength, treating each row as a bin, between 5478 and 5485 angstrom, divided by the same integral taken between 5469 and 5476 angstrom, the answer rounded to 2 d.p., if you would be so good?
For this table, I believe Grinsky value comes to 0.99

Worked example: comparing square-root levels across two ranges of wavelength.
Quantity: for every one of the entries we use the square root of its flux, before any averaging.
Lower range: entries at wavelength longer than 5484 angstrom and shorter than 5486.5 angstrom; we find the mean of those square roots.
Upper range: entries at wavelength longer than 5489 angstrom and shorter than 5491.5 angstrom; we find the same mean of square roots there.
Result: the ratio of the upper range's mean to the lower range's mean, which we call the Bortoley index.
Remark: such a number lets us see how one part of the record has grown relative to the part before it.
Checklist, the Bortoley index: 0.996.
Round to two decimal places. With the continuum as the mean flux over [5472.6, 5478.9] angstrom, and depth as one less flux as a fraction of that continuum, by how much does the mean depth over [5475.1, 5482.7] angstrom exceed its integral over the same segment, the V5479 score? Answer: -0.10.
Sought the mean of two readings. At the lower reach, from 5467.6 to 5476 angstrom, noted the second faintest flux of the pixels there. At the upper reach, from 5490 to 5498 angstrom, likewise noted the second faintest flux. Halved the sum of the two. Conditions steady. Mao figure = 8.2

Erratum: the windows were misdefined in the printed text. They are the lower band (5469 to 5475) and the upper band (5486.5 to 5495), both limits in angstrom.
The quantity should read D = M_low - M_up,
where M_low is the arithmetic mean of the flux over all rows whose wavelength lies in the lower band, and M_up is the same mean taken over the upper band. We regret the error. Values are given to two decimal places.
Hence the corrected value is 0.04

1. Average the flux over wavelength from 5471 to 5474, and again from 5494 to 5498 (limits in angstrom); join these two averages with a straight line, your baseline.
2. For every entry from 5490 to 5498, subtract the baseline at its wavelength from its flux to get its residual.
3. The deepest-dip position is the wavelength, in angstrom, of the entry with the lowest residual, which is 5495.95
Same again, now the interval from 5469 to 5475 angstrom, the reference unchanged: 5469.44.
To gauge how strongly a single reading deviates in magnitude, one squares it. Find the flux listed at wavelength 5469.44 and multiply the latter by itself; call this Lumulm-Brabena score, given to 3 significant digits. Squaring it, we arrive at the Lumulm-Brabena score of 66.1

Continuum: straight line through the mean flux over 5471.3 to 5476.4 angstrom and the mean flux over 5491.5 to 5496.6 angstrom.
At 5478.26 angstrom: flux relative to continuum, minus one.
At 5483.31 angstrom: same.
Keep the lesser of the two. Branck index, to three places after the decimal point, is -0.031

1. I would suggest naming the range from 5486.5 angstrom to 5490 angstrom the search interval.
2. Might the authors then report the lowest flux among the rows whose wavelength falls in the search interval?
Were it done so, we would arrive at 8.31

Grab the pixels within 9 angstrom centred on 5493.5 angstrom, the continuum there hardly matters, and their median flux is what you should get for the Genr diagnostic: 8.2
